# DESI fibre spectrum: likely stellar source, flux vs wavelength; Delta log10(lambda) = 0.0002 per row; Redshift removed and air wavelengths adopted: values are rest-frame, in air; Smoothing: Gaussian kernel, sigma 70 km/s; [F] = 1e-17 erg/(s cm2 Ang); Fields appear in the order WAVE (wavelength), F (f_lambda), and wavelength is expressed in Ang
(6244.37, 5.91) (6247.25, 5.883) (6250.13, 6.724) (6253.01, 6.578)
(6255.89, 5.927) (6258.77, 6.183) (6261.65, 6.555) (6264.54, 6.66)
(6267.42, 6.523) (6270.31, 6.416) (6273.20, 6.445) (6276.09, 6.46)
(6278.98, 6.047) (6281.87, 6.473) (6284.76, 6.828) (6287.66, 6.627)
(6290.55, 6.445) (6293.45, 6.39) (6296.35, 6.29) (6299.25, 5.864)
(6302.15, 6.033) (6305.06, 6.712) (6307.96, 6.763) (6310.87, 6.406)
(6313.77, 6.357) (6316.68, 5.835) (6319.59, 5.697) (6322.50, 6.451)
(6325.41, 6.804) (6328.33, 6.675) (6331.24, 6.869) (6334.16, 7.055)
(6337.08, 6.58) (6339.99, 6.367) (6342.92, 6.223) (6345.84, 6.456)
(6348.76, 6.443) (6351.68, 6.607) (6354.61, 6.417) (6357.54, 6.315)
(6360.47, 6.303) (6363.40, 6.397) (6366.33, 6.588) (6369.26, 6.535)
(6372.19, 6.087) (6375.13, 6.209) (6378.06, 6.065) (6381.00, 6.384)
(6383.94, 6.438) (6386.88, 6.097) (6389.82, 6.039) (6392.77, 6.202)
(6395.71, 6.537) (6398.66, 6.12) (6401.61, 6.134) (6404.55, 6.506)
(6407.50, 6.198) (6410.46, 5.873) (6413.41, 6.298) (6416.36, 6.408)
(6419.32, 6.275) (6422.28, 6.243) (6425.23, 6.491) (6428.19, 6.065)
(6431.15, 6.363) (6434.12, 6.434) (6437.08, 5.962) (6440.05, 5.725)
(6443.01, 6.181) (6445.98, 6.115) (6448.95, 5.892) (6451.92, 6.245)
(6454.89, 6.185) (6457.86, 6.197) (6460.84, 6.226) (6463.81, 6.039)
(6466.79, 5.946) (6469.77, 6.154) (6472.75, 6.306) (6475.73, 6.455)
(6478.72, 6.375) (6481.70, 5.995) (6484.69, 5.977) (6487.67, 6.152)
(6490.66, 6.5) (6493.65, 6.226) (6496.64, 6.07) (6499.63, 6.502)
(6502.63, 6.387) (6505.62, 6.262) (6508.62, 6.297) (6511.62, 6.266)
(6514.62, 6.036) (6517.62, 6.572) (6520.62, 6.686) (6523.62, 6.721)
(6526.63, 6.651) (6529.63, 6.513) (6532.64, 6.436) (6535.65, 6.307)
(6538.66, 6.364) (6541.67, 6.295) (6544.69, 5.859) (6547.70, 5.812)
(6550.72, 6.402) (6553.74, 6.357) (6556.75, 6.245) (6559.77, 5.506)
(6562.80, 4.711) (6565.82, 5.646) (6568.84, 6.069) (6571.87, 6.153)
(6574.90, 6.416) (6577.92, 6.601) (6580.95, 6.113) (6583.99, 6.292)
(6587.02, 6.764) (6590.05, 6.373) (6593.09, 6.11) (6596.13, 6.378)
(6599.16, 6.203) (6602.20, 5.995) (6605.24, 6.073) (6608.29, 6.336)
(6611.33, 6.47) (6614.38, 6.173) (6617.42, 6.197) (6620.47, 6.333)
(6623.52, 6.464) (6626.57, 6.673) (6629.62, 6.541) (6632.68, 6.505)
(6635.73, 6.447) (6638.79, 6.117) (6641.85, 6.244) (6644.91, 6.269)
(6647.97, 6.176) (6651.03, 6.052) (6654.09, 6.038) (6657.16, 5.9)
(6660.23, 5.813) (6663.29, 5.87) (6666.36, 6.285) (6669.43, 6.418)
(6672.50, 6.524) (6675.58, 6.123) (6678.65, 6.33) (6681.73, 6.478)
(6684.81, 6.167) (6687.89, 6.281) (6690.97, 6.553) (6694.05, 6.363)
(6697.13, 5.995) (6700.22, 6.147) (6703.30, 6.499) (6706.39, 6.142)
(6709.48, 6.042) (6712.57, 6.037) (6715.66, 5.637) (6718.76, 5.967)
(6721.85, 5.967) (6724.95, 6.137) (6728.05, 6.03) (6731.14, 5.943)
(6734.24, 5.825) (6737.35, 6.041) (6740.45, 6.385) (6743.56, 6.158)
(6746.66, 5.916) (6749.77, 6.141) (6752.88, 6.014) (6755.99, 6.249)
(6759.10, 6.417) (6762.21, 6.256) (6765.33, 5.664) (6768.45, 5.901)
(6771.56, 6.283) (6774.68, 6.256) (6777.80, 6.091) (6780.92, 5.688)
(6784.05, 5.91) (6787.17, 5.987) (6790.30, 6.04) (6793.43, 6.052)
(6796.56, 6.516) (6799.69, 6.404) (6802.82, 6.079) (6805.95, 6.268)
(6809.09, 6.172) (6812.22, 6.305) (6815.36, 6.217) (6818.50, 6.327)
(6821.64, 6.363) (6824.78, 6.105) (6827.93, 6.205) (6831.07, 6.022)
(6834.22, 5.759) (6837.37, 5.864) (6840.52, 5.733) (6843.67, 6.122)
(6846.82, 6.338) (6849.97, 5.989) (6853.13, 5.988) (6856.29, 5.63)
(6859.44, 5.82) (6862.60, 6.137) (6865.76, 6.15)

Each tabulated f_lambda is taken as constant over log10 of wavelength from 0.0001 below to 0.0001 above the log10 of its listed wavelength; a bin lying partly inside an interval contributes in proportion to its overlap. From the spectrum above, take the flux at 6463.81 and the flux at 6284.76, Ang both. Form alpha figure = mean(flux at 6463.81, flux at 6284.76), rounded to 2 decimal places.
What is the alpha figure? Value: 6.43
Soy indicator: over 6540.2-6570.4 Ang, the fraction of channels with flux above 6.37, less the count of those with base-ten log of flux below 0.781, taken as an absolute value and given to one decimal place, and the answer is 4.9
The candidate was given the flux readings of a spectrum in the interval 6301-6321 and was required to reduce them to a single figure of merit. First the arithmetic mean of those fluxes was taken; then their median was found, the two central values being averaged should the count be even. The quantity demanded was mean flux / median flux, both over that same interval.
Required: 0.98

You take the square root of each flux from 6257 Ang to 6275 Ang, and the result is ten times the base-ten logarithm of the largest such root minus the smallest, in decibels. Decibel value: -10.3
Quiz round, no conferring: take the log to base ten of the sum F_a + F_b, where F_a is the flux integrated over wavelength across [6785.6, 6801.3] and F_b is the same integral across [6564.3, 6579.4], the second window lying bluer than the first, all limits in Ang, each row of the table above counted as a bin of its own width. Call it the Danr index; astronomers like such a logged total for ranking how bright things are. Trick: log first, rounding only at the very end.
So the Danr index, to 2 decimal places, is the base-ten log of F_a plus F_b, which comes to 2.28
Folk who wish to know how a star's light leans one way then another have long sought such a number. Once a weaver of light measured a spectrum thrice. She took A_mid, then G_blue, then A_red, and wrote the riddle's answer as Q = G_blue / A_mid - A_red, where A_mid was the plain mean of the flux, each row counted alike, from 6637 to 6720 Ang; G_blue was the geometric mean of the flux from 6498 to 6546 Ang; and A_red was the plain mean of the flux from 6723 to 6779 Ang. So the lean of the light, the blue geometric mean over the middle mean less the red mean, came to -5.06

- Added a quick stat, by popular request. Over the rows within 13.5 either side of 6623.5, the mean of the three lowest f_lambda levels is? 6.23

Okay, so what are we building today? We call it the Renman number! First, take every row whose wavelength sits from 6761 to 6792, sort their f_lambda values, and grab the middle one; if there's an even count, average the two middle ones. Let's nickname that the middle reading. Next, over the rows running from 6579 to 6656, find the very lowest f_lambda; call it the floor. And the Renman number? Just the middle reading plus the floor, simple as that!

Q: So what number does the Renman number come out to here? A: 12.0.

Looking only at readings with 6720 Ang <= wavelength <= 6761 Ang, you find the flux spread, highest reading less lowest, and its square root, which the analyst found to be 0.77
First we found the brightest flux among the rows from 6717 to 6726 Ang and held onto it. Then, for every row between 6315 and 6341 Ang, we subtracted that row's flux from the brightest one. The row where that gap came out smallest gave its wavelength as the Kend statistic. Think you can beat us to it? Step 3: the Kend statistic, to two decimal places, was 6334.16 Ang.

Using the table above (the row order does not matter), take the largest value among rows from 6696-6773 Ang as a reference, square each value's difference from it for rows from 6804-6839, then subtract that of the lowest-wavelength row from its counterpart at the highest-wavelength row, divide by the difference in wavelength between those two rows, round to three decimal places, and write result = 0.011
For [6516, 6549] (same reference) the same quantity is 0.016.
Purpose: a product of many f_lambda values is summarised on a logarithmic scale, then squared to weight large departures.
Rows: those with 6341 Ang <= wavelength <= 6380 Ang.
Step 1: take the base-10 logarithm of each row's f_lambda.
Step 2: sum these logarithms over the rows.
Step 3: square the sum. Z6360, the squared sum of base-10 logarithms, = 109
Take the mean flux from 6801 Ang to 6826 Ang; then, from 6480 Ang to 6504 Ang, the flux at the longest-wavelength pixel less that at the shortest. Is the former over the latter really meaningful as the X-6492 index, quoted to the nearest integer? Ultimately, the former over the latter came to 16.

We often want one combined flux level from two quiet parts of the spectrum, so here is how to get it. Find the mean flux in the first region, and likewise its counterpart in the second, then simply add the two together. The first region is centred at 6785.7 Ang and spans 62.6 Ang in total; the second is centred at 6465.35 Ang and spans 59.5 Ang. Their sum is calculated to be 12.28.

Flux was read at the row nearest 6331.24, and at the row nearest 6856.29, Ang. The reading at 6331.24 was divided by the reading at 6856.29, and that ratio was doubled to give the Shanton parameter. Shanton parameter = 2.44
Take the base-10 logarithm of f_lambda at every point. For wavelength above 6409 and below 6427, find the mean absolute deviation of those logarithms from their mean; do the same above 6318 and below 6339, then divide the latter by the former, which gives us 2.08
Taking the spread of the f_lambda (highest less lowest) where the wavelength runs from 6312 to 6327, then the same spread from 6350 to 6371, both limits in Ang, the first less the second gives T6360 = 0.8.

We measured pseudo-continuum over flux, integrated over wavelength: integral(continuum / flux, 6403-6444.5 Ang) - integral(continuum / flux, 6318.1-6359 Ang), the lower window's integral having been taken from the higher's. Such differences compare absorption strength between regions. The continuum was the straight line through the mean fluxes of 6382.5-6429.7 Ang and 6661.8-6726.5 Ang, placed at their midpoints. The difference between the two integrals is 2.2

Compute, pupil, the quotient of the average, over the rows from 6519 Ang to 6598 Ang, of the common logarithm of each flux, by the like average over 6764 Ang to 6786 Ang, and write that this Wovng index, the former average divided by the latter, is 1.022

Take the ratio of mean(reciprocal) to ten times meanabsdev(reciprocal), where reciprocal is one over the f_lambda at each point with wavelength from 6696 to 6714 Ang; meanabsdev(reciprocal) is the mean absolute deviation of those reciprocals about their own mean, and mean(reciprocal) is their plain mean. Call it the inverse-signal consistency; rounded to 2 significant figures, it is 5.3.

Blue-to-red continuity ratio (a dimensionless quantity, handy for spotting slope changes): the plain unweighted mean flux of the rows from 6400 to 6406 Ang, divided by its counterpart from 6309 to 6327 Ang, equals 1.01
